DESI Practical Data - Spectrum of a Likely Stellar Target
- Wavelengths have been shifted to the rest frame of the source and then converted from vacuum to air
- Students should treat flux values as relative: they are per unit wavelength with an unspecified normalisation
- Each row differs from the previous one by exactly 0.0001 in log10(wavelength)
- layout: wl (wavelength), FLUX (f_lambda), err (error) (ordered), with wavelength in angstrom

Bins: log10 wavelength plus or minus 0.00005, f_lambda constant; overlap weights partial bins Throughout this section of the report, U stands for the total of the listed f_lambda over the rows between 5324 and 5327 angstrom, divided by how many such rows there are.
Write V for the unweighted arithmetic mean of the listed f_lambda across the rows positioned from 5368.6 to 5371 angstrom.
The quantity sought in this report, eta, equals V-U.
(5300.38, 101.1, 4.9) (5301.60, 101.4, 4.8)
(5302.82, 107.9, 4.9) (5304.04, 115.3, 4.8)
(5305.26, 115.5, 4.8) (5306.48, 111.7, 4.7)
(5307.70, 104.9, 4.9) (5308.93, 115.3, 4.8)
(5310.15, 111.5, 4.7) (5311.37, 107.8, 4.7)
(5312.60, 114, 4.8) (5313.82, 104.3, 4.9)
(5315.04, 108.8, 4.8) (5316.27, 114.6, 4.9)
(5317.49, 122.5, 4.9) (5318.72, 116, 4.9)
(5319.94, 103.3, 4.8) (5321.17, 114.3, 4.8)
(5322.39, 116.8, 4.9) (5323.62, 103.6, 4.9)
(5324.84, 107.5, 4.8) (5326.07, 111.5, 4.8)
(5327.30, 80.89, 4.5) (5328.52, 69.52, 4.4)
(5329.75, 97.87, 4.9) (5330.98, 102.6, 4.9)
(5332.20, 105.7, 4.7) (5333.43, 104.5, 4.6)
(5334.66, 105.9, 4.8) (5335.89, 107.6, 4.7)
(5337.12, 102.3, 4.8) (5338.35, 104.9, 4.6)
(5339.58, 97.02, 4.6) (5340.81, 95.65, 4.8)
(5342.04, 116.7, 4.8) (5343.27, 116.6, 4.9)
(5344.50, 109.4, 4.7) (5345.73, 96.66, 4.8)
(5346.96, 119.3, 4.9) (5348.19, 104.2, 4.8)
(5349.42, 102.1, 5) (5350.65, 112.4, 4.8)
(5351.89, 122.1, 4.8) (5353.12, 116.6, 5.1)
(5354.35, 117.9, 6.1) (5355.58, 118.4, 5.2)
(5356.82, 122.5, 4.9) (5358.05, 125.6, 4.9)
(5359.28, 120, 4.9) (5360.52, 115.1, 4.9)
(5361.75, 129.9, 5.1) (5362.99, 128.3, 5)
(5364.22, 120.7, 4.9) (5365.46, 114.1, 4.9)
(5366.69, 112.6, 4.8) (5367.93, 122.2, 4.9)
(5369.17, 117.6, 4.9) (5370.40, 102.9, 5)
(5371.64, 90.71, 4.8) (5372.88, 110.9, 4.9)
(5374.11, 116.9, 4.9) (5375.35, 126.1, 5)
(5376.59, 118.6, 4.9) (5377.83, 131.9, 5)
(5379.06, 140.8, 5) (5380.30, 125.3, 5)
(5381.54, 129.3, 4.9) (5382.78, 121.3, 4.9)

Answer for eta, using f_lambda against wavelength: 1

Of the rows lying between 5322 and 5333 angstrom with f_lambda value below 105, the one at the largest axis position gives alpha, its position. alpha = 5330.98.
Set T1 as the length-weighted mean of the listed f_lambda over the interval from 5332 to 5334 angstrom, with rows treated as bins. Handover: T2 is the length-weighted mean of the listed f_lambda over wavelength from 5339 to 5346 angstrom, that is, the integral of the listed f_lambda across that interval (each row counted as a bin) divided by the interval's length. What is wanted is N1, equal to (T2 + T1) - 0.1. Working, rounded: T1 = 105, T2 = 106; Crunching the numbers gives 211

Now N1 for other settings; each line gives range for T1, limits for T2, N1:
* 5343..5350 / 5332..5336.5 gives 213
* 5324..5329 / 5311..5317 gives 204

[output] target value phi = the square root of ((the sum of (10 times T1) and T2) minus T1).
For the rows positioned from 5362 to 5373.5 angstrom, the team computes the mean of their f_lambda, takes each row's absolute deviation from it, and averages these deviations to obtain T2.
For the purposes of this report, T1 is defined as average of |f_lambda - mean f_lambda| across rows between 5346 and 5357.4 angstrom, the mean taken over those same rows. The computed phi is 7.8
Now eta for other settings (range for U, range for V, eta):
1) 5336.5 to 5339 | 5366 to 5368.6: 14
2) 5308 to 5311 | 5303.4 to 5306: 2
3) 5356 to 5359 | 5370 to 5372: -27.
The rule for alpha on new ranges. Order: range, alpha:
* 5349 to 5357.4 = 5349.42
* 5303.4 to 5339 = 5338.35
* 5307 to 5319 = 5313.82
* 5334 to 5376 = 5371.64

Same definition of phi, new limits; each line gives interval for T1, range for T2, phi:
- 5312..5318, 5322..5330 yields 7.7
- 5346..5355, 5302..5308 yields 7.7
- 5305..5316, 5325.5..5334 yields 6.6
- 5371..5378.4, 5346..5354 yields 9.8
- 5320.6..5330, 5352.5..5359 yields 11.0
